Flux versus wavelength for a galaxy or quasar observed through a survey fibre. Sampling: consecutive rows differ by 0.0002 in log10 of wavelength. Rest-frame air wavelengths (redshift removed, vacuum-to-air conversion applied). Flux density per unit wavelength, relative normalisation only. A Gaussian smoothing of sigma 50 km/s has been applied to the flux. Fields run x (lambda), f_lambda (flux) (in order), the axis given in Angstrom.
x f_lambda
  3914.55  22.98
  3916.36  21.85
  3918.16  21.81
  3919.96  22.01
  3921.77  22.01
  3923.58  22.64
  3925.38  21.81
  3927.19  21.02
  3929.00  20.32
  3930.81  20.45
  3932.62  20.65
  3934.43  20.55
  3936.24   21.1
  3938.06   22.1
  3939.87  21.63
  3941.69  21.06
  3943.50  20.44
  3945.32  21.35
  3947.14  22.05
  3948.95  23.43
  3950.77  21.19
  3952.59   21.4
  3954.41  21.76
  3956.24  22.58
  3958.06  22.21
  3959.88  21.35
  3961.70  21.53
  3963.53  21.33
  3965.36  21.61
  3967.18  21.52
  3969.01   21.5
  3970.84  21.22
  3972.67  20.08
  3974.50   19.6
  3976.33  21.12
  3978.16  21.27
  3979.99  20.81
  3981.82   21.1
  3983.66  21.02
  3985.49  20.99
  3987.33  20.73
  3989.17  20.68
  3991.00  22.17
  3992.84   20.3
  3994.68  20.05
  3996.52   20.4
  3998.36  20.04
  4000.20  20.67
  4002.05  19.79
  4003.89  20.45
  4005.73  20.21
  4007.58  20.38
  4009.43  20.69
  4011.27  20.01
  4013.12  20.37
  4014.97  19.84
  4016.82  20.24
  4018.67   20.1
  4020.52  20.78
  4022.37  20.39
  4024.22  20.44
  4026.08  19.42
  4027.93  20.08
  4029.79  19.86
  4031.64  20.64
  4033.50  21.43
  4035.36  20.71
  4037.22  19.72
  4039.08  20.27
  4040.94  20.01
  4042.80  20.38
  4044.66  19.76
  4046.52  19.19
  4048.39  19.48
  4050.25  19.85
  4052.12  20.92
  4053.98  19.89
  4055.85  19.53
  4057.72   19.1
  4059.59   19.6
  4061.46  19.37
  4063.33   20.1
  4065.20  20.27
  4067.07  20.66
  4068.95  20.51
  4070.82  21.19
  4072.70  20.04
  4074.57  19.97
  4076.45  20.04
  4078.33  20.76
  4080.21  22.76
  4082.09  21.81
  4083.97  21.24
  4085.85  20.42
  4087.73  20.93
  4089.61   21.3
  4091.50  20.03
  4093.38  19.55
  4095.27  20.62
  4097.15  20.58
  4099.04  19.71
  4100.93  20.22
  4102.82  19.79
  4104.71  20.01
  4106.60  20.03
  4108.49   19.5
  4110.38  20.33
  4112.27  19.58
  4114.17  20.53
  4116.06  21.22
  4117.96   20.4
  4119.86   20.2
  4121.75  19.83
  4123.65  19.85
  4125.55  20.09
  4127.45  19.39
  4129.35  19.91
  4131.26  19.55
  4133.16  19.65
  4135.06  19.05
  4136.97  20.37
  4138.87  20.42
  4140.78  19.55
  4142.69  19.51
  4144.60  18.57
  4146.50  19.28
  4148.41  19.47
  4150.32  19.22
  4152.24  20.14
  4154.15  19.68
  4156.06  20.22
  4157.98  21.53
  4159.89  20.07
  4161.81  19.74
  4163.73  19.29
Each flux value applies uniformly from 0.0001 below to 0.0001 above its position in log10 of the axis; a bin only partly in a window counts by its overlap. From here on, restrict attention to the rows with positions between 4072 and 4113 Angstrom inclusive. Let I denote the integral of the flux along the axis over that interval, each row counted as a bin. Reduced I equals 838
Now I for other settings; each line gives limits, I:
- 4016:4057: 826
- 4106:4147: 814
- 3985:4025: 817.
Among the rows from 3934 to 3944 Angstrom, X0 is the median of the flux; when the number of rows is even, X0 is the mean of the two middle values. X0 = 21.1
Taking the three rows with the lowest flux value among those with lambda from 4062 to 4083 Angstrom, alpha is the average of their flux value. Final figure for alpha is 20.0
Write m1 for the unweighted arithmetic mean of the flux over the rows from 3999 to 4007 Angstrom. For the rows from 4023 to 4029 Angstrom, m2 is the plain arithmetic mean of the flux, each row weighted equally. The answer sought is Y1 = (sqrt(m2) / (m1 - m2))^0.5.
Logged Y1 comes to 3.9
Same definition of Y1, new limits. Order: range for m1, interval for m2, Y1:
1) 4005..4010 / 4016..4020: 4.2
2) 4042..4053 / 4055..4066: 4.1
